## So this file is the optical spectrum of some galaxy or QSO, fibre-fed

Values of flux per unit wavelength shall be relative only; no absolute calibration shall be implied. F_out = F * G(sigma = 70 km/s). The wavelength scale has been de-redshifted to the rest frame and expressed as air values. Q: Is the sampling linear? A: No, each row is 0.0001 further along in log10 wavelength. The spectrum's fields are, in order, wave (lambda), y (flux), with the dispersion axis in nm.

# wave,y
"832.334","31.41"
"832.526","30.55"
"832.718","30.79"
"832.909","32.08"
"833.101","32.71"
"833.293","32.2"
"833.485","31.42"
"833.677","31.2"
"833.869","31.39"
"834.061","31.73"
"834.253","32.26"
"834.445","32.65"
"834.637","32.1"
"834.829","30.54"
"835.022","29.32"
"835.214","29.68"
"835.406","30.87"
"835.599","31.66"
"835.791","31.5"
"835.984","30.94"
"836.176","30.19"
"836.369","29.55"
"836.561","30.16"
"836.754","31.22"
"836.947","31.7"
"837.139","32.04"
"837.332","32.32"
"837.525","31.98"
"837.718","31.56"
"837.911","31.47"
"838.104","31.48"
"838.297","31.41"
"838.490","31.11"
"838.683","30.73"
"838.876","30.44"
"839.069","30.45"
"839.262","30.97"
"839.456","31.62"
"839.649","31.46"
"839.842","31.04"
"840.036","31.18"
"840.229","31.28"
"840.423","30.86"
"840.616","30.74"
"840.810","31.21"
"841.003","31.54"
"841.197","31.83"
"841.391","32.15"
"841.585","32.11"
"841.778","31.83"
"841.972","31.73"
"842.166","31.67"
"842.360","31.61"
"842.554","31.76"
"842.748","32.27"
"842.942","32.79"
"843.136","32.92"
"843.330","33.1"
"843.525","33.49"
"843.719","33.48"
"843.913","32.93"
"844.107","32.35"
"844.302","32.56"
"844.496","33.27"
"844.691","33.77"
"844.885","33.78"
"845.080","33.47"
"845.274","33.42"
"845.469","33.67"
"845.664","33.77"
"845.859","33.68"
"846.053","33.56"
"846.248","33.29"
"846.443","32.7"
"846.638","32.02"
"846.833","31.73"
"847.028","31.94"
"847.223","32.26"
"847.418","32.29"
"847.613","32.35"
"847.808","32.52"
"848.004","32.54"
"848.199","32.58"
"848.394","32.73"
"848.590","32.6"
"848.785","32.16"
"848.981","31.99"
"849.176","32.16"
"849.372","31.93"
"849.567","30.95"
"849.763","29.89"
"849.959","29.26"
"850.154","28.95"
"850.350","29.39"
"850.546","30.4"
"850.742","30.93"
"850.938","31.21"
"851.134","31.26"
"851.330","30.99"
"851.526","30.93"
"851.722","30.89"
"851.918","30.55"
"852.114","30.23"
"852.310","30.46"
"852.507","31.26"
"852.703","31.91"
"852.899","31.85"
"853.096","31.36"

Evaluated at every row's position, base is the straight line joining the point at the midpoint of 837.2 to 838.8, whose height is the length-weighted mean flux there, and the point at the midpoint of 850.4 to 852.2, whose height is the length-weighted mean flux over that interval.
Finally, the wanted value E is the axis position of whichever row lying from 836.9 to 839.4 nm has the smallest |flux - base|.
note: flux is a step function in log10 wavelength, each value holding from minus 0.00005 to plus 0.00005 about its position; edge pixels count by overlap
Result 838.104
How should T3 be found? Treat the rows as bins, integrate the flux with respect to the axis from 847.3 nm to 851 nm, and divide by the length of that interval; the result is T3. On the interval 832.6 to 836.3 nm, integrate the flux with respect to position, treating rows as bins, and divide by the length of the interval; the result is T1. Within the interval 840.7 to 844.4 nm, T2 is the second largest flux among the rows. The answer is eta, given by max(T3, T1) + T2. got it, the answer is 64.89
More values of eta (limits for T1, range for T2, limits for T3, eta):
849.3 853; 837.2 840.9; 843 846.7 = 65.21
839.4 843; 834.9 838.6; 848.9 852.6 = 63.65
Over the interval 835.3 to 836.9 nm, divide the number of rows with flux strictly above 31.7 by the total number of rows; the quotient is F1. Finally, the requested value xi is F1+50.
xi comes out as 50.0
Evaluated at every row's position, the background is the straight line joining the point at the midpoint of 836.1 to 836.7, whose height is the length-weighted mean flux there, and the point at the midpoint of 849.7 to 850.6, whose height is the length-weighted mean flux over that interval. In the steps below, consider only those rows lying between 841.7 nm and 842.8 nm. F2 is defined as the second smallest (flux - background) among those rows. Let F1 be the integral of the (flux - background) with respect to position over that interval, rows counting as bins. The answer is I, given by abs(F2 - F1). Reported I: 0.3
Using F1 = 2.2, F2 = 1.8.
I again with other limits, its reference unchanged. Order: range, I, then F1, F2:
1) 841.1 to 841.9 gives 0.3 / 1.7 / 2.0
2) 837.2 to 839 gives 1.8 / 2.5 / 0.8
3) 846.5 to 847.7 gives 0.7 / 3.0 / 2.3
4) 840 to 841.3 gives 0.8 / 1.8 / 1.0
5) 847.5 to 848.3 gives 0.6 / 2.3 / 2.9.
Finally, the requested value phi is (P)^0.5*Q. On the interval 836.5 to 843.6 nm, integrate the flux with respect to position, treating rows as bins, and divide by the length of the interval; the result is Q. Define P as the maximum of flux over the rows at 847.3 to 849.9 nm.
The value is 181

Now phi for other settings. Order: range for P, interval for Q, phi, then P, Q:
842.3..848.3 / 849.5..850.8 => 174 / 33.78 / 29.9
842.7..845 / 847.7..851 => 182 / 33.78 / 31.3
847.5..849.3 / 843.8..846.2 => 191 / 32.73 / 33.4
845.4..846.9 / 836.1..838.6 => 182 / 33.77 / 31.2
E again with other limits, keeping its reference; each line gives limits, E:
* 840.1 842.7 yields 840.229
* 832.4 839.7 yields 838.104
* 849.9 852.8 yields 850.742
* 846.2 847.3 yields 846.833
